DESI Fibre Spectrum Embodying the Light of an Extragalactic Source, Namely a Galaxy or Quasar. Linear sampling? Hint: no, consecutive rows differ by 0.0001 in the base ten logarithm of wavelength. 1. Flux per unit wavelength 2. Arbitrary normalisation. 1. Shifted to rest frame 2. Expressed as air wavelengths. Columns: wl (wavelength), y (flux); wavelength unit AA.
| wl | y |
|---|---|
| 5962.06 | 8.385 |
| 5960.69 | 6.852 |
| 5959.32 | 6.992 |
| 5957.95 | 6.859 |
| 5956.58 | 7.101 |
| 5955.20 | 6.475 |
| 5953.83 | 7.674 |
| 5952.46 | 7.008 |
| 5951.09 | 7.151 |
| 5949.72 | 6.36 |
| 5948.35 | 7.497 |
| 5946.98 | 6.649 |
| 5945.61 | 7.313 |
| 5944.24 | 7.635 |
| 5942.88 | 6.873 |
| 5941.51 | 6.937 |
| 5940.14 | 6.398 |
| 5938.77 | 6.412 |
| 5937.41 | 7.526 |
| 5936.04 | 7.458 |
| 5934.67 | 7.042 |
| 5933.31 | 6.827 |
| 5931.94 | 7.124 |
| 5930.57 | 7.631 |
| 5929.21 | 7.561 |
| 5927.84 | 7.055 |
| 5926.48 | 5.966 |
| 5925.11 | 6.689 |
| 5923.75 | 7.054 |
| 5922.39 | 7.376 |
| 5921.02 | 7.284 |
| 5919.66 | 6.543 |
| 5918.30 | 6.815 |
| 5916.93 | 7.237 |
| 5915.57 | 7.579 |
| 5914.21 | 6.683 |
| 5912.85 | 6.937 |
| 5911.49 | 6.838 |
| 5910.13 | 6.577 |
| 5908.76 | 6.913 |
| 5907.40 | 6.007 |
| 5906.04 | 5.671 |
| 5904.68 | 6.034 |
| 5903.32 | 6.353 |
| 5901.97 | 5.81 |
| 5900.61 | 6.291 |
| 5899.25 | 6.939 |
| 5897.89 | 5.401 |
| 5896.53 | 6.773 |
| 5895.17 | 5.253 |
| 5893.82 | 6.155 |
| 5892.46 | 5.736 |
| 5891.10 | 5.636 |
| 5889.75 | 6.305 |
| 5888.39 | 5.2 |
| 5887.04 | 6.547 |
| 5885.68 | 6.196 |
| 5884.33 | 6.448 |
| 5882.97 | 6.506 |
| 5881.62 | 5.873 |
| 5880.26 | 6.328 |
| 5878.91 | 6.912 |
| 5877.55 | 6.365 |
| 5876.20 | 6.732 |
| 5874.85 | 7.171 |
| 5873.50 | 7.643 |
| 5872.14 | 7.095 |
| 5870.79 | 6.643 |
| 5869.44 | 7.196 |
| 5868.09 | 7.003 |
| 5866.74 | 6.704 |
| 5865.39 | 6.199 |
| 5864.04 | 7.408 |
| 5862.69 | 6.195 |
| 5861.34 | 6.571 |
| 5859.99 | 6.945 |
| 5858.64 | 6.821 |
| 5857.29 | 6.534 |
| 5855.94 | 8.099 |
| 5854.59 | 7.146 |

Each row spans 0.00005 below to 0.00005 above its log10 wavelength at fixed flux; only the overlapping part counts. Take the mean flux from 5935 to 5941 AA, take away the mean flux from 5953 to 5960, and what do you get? -0.07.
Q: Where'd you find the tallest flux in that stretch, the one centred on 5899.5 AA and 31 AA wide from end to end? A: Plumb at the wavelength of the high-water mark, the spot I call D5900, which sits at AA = 5899.25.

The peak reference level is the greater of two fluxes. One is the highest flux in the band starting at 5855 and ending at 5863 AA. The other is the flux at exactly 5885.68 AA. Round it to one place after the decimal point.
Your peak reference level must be 8.1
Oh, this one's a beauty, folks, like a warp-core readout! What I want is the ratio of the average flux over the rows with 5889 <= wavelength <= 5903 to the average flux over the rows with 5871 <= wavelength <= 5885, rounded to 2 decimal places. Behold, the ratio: 0.90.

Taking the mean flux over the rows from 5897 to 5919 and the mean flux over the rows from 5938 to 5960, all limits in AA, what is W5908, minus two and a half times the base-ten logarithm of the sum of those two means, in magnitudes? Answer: -2.82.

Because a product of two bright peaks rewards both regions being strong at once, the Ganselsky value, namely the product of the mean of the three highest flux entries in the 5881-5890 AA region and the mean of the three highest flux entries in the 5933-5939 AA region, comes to 48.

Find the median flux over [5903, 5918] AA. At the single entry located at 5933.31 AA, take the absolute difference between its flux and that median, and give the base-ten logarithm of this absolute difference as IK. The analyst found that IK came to -0.8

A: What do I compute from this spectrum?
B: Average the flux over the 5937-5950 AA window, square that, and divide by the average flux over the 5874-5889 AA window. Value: 7.6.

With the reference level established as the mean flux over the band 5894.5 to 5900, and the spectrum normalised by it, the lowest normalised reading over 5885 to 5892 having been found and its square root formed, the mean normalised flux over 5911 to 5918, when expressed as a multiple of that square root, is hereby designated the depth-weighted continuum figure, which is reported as 1.25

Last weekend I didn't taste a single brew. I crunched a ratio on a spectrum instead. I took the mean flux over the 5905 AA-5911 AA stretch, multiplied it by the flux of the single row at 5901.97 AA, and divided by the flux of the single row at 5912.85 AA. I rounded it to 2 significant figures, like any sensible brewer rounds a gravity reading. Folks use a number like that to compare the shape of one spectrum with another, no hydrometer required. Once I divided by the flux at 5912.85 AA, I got 5.3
